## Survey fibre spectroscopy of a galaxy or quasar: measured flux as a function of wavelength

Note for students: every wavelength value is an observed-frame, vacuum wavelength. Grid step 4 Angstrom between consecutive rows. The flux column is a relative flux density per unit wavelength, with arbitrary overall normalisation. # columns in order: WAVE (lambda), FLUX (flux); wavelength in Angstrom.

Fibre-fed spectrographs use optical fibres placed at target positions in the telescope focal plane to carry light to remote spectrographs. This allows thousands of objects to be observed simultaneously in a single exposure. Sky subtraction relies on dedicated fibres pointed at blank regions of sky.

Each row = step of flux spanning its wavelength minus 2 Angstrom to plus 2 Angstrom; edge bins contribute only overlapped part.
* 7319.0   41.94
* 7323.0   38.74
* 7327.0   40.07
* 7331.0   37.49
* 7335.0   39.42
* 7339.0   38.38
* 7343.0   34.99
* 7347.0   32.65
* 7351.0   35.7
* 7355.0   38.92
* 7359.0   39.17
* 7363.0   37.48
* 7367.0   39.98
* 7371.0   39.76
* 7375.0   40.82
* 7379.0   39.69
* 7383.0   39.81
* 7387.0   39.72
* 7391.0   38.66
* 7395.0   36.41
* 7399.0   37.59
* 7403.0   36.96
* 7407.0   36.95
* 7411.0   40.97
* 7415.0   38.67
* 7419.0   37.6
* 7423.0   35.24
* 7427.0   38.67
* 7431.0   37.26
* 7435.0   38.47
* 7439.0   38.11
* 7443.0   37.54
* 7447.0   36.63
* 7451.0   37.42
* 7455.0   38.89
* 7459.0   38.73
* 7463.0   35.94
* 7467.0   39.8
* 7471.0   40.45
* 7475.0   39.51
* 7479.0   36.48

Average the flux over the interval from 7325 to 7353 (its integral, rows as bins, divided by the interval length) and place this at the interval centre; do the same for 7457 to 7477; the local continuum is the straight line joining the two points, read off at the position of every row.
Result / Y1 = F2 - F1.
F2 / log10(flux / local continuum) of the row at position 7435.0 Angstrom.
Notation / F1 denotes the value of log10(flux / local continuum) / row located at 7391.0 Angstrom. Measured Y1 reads -0.010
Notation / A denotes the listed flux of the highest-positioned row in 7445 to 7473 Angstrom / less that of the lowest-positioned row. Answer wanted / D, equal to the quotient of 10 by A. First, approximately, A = 4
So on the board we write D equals 3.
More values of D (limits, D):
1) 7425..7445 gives -9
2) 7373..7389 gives -9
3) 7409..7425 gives -2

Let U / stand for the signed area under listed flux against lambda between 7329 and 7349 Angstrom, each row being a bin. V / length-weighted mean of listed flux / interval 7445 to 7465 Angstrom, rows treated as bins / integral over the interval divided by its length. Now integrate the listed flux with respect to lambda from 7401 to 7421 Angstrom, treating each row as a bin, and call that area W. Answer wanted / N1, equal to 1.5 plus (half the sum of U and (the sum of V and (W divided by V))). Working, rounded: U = 732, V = 37.5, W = 765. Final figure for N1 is 396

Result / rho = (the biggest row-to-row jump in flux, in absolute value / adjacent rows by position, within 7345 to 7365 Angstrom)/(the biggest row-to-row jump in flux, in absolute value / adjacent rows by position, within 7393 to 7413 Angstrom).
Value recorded 0.8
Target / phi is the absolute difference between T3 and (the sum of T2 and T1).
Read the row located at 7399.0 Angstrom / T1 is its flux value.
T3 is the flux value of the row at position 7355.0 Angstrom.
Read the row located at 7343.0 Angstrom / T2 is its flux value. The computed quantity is 33.7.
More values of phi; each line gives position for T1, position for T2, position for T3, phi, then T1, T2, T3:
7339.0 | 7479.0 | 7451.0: 37.4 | 38.38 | 36.48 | 37.42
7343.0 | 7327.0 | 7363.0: 37.6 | 34.99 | 40.07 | 37.48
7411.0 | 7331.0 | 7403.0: 41.5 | 40.97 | 37.49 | 36.96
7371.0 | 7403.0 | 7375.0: 35.9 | 39.76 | 36.96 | 40.82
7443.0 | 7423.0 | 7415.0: 34.1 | 37.54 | 35.24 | 38.67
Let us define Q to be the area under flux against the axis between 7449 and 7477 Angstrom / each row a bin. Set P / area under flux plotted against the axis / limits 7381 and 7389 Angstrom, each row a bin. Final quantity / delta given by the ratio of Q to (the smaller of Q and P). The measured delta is 3.4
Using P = 318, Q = 1083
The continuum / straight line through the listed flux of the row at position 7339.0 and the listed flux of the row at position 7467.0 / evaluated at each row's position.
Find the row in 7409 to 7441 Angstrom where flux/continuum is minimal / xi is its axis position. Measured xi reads 7423.0 Angstrom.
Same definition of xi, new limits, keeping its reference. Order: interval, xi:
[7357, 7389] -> 7363.0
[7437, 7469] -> 7463.0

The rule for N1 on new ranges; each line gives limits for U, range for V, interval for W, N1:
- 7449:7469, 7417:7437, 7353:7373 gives 412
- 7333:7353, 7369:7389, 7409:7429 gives 393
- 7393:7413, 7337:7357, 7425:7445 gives 408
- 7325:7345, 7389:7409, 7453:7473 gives 411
